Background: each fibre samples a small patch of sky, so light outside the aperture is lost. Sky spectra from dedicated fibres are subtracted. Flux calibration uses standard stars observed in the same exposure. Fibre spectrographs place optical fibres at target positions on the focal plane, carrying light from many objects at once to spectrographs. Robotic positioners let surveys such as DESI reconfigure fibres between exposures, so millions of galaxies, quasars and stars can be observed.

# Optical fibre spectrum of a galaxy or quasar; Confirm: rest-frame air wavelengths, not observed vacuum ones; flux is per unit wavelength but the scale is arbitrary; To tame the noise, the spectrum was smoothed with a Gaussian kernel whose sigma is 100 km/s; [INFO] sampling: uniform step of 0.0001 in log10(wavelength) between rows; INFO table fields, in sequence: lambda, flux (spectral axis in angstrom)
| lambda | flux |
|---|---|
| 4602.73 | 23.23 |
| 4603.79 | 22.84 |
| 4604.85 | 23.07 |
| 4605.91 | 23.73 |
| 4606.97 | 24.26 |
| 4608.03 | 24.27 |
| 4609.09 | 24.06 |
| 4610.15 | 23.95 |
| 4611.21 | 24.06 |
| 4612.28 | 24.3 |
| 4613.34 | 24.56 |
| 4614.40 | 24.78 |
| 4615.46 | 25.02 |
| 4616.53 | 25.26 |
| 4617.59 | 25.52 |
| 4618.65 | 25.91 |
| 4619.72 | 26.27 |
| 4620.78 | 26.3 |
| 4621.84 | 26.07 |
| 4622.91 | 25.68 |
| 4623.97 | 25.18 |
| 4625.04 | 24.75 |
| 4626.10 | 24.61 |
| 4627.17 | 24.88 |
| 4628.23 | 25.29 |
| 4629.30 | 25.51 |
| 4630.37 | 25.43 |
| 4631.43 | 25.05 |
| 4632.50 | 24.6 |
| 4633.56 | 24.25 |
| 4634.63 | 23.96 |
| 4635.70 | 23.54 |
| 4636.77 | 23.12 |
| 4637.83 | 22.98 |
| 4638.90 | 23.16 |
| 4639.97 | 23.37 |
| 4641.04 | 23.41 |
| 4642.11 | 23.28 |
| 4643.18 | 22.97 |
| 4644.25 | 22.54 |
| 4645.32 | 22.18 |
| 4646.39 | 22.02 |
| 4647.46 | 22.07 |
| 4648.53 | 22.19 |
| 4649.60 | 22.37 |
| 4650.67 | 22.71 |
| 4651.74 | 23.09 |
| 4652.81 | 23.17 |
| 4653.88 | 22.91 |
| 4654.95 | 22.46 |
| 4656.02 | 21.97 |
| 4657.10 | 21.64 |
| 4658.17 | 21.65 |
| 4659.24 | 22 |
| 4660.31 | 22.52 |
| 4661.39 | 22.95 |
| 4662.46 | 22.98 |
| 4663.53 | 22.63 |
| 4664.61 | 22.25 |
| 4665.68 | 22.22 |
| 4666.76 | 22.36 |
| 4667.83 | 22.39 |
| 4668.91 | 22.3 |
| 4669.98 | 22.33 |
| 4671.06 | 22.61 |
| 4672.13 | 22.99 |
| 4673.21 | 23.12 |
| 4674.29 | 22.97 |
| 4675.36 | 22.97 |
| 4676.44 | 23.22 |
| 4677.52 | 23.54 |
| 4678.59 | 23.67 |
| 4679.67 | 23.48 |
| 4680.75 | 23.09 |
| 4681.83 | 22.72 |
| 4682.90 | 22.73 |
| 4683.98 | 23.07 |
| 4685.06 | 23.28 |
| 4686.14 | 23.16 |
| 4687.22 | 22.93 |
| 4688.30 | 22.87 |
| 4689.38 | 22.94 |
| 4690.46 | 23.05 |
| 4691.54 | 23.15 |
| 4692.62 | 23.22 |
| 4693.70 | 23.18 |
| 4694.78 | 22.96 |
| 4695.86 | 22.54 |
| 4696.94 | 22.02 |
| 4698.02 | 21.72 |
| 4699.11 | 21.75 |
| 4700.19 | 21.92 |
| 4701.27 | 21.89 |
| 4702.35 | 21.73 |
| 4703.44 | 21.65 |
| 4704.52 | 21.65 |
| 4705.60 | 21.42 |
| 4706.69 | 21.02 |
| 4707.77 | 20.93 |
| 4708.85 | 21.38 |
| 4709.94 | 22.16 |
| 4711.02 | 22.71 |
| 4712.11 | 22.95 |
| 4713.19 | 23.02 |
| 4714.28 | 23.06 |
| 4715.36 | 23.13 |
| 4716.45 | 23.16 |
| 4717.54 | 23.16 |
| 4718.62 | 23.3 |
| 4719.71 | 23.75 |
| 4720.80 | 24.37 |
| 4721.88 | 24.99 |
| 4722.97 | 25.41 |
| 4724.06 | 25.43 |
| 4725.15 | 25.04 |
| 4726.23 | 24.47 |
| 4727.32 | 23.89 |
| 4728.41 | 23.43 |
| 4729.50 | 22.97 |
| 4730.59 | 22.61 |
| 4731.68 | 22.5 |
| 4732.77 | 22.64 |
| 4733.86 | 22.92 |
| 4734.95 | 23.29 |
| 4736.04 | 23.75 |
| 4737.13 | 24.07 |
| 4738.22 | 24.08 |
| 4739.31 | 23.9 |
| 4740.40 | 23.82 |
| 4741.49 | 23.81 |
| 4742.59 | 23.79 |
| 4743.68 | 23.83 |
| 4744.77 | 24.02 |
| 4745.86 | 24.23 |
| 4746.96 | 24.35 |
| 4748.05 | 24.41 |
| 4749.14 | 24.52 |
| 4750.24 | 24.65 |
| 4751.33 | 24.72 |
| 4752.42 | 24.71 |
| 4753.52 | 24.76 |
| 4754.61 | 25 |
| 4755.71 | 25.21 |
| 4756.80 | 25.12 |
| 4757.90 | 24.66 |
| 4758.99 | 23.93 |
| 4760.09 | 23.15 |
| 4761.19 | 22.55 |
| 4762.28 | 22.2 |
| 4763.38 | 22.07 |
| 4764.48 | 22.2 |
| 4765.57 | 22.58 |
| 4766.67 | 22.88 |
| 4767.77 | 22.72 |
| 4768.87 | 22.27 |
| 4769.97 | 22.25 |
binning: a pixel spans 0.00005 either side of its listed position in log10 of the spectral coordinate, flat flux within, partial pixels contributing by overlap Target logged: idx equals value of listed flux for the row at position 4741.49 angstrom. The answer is 23.81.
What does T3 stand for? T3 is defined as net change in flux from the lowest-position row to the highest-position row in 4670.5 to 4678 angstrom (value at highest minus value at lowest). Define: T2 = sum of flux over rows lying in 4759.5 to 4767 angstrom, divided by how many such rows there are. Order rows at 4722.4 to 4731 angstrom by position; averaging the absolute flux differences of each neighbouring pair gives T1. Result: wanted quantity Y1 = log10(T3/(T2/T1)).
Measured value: -1.78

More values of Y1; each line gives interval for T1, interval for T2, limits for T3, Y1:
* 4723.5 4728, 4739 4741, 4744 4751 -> -1.87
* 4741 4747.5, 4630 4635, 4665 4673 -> -2.44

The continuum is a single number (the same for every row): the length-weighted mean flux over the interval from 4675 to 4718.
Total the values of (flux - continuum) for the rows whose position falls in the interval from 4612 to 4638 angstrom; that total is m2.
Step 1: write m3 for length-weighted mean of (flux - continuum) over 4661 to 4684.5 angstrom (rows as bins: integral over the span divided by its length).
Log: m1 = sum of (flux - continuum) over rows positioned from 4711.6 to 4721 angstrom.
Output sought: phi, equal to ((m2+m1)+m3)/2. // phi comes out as 32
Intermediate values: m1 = 7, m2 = 58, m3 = 0.25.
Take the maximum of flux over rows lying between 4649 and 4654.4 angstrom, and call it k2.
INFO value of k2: 23.17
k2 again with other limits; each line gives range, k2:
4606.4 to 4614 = 24.56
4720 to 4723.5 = 25.41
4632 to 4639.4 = 24.6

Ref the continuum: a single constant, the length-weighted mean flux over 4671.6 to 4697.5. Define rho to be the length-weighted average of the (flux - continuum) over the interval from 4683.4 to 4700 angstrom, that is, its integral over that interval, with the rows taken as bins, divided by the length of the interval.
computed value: -0.3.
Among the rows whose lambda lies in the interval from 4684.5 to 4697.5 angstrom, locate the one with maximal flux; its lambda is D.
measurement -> 4685.06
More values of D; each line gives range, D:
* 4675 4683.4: 4678.59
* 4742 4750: 4749.14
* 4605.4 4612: 4608.03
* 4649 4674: 4652.81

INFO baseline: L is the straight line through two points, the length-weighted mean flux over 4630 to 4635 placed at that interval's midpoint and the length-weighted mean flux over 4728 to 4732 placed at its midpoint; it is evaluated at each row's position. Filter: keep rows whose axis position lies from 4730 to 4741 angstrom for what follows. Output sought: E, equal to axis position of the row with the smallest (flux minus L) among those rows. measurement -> 4731.68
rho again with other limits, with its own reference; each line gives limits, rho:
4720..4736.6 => 0.8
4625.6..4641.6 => 1.2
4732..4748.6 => 0.7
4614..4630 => 2.4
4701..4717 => -0.9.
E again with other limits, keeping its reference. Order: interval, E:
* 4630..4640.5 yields 4637.83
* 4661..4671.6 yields 4665.68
